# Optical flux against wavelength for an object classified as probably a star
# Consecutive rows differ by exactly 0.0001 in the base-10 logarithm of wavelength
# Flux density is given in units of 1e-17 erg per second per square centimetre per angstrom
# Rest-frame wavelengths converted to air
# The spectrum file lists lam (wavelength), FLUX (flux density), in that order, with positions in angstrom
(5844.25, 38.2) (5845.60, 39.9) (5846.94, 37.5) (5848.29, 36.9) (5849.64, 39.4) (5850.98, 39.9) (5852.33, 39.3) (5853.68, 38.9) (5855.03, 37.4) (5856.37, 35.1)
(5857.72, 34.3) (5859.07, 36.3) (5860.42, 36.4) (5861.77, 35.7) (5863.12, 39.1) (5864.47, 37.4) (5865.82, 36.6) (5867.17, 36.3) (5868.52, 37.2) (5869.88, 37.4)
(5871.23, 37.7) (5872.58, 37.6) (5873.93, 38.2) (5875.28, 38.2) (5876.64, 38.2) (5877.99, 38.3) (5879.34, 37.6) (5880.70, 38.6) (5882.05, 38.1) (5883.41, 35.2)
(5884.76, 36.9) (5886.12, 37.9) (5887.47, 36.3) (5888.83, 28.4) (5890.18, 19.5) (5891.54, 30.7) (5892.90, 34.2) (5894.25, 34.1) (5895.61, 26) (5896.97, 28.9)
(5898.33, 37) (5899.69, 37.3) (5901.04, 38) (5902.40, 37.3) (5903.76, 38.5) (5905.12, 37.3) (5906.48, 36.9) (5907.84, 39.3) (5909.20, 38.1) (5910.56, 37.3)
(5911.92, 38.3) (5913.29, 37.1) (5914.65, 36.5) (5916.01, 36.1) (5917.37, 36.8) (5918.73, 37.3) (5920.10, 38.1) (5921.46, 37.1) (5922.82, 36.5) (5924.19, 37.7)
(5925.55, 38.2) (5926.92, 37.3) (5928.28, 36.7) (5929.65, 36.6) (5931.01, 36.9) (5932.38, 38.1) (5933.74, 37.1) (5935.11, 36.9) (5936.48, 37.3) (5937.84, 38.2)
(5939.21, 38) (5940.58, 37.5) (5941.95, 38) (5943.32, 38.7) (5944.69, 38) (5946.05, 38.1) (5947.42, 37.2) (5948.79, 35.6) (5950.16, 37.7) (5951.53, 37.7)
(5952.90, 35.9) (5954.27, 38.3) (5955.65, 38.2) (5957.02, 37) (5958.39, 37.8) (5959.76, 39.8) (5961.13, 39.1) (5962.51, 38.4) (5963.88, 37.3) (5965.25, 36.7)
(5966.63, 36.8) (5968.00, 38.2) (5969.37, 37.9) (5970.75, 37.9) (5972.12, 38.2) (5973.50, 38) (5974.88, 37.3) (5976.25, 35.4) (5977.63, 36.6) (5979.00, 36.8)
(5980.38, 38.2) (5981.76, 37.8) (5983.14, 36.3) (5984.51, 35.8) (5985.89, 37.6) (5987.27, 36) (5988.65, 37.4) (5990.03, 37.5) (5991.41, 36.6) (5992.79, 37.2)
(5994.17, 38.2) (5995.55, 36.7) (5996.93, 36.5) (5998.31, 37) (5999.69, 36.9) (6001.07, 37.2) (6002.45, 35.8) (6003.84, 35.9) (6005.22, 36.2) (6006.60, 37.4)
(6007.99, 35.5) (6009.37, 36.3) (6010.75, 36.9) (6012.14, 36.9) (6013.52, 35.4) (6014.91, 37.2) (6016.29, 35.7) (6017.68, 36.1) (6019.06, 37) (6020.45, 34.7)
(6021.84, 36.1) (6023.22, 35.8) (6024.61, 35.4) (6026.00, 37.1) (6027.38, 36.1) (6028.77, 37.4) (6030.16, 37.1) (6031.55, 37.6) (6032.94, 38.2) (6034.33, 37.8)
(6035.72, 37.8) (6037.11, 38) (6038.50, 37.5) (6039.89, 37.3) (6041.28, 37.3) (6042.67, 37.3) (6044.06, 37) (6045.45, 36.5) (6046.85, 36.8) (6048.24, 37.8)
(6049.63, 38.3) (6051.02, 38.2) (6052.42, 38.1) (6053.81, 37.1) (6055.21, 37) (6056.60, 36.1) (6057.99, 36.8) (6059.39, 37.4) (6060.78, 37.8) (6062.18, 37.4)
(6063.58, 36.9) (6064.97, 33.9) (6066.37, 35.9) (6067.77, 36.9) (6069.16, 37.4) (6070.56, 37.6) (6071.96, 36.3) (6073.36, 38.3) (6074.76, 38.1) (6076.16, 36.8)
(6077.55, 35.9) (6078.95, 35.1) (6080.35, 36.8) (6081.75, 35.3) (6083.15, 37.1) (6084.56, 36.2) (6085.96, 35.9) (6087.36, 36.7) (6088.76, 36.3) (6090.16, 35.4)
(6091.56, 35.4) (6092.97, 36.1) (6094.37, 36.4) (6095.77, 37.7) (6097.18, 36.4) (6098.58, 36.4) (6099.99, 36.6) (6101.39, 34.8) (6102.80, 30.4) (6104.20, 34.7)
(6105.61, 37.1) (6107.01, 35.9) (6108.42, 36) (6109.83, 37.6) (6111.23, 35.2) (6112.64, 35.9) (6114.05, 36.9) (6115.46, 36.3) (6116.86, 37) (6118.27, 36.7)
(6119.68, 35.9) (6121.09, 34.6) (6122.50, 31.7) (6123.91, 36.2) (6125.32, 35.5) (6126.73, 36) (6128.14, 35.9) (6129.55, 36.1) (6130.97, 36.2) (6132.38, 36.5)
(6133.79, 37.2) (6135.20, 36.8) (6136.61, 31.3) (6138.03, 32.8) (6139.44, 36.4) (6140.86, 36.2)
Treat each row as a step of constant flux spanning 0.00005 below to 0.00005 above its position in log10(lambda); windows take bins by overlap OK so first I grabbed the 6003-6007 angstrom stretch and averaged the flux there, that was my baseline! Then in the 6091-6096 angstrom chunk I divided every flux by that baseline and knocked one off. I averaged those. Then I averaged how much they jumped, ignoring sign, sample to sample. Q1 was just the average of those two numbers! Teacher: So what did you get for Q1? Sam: 0.009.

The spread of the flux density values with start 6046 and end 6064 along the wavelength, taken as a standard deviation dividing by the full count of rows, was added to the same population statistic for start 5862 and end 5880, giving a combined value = 1.35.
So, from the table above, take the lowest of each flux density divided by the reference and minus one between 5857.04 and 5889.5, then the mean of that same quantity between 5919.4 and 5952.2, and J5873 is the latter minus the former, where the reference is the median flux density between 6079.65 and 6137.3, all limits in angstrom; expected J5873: 0.25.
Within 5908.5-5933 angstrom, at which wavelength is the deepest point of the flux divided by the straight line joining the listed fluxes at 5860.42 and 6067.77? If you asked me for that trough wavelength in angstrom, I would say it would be 5916.01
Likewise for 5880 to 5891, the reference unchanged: 5890.18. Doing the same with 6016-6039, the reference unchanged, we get 6020.45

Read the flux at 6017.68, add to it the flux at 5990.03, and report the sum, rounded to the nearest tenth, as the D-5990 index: 73.6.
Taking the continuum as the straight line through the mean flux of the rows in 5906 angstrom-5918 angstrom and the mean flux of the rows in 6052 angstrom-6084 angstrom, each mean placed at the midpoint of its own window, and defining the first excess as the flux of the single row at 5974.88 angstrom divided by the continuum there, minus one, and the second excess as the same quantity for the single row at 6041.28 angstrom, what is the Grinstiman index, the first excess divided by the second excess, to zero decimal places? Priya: 0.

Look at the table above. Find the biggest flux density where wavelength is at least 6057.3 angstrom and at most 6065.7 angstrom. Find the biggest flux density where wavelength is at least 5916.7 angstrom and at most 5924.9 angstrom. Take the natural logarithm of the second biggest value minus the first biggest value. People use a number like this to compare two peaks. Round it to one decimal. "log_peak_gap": -1.2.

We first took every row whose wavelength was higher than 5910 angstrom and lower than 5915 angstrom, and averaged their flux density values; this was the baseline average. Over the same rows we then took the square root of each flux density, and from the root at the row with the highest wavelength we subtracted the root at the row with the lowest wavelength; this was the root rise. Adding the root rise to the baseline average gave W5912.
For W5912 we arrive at 37.2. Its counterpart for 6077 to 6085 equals 36.1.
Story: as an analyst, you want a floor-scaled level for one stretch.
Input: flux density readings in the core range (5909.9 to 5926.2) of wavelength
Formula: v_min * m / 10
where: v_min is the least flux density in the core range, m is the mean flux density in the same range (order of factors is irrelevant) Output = 134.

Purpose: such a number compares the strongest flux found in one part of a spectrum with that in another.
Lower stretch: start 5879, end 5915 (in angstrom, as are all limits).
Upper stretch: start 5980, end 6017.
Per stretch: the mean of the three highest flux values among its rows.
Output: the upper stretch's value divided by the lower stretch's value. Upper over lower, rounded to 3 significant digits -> 0.981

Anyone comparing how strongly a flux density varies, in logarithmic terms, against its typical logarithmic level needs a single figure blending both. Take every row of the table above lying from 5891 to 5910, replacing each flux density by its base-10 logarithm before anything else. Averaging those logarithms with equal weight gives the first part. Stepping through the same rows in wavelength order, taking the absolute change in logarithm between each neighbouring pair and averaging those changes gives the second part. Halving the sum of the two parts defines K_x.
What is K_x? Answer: 0.788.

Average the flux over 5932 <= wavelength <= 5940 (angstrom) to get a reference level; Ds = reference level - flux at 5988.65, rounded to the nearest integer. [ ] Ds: 0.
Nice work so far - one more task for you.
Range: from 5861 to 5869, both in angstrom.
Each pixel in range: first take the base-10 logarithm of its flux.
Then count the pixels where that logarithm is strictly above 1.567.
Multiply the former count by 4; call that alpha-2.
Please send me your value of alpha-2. 12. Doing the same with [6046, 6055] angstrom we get 20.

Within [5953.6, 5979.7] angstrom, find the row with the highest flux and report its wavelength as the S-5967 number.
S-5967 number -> 5959.76 angstrom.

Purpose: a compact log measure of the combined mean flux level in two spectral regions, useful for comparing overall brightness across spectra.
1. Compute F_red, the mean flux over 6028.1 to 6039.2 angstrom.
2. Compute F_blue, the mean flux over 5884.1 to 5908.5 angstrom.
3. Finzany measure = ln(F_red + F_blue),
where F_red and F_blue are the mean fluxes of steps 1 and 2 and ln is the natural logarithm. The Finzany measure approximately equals 4.27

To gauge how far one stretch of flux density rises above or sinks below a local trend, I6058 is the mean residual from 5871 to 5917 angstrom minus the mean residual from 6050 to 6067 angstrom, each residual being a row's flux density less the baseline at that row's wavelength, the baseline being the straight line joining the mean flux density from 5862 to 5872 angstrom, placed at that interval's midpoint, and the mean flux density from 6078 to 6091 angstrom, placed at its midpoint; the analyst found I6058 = -2.1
